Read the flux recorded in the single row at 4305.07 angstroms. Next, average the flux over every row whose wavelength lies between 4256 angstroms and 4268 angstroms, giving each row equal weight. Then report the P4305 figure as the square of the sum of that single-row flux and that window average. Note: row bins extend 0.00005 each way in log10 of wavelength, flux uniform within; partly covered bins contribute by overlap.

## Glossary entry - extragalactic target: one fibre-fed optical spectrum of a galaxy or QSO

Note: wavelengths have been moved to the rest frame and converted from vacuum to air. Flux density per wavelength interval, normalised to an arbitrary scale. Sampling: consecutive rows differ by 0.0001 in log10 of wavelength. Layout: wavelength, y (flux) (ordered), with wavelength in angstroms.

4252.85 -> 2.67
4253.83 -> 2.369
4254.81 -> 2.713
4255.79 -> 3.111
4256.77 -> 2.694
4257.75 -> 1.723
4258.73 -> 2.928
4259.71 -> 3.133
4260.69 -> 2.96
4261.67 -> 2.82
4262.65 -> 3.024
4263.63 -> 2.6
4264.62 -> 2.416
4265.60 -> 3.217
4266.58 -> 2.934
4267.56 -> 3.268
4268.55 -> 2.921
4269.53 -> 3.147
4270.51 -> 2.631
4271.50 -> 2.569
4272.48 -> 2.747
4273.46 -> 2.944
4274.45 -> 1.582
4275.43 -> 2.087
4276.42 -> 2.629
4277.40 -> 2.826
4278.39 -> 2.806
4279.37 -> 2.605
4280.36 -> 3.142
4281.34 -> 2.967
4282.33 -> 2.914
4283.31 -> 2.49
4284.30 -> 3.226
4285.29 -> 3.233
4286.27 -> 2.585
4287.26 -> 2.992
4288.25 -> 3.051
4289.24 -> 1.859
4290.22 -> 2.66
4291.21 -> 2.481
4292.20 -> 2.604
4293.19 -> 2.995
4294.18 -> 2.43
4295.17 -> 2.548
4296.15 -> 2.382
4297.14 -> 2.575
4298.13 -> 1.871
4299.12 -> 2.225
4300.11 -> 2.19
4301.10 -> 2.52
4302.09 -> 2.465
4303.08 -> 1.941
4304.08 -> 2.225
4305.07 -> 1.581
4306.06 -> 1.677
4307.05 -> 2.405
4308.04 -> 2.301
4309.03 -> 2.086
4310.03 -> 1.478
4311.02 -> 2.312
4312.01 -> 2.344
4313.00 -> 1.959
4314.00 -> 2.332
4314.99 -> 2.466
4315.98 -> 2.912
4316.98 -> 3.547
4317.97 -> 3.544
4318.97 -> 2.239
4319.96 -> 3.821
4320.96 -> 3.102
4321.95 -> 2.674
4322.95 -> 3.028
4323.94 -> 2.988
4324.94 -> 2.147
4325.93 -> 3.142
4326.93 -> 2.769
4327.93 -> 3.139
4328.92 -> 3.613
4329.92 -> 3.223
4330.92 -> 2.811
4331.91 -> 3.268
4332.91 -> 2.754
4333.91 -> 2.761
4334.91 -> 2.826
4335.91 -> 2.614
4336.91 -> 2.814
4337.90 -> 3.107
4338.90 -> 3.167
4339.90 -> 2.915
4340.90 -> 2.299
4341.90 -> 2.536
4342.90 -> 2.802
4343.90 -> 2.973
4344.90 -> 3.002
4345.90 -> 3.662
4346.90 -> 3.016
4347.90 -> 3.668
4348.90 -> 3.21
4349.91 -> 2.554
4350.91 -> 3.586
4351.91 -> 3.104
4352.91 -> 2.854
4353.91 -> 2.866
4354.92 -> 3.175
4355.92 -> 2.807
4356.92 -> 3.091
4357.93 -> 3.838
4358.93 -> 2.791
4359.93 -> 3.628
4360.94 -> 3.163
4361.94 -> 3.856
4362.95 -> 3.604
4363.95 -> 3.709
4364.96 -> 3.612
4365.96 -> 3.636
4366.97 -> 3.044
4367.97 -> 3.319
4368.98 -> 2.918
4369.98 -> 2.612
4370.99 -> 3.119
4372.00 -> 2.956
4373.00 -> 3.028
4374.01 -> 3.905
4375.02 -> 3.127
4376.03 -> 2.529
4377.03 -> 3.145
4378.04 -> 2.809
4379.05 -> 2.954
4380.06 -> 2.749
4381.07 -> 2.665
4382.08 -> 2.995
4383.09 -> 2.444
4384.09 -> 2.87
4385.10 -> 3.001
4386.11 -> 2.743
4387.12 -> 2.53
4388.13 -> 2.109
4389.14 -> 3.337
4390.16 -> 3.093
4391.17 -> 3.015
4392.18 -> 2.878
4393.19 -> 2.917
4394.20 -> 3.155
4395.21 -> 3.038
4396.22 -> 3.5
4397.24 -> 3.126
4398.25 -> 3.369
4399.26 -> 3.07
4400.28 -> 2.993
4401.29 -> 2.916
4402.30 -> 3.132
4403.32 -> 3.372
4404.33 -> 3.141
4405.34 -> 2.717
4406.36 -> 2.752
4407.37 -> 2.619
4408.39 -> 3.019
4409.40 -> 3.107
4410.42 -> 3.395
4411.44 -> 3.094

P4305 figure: 19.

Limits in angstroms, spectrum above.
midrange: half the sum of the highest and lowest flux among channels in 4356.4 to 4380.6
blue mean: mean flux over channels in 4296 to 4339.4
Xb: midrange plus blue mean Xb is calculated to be 5.84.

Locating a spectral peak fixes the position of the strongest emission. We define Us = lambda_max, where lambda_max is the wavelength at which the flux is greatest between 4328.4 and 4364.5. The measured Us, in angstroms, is 4361.94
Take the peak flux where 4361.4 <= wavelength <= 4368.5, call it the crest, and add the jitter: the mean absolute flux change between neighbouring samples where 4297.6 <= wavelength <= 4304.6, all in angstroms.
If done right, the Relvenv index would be 4.12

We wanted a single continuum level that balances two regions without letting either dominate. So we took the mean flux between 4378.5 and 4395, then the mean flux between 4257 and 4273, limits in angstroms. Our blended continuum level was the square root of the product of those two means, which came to 2.83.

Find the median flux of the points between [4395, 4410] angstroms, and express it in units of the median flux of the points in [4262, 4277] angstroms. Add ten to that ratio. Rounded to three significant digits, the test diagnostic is 11.1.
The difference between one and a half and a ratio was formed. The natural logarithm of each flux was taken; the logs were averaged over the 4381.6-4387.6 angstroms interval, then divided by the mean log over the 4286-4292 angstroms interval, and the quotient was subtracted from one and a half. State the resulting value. 0.43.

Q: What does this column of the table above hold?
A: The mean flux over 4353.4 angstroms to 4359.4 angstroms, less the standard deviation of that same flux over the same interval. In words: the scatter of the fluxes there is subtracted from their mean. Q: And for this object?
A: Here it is 2.7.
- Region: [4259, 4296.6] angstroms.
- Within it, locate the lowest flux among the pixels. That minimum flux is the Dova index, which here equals 1.582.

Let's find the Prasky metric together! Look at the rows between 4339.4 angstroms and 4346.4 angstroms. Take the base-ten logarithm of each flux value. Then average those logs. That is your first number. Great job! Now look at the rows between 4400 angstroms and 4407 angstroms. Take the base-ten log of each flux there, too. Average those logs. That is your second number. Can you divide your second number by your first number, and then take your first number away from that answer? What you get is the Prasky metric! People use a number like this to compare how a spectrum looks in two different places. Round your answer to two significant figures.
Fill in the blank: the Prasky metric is 0.59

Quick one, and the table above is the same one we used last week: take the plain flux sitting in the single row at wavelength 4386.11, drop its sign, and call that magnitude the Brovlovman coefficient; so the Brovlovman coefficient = 2.7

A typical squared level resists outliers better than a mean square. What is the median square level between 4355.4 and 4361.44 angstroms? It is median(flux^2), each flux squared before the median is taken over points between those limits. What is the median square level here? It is 9.8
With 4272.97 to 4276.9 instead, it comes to 5.6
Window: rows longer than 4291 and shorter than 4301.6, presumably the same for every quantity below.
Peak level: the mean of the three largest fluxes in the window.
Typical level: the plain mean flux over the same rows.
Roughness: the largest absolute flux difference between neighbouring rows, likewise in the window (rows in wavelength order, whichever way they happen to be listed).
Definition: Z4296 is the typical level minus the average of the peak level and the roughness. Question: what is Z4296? 0.72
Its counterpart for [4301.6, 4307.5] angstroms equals 0.50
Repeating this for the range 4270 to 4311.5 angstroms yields 0.19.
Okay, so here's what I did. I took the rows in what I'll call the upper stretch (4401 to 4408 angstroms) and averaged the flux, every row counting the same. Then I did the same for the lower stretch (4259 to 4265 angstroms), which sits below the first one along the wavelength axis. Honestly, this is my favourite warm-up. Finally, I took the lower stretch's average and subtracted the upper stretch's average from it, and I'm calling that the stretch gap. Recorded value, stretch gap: -0.1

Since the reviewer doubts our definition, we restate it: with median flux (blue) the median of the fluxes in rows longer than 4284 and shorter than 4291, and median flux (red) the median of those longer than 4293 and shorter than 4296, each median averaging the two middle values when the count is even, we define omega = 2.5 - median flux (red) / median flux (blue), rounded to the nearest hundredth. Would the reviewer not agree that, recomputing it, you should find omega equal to 1.65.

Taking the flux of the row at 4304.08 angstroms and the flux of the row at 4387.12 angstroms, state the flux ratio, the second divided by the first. 1.1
